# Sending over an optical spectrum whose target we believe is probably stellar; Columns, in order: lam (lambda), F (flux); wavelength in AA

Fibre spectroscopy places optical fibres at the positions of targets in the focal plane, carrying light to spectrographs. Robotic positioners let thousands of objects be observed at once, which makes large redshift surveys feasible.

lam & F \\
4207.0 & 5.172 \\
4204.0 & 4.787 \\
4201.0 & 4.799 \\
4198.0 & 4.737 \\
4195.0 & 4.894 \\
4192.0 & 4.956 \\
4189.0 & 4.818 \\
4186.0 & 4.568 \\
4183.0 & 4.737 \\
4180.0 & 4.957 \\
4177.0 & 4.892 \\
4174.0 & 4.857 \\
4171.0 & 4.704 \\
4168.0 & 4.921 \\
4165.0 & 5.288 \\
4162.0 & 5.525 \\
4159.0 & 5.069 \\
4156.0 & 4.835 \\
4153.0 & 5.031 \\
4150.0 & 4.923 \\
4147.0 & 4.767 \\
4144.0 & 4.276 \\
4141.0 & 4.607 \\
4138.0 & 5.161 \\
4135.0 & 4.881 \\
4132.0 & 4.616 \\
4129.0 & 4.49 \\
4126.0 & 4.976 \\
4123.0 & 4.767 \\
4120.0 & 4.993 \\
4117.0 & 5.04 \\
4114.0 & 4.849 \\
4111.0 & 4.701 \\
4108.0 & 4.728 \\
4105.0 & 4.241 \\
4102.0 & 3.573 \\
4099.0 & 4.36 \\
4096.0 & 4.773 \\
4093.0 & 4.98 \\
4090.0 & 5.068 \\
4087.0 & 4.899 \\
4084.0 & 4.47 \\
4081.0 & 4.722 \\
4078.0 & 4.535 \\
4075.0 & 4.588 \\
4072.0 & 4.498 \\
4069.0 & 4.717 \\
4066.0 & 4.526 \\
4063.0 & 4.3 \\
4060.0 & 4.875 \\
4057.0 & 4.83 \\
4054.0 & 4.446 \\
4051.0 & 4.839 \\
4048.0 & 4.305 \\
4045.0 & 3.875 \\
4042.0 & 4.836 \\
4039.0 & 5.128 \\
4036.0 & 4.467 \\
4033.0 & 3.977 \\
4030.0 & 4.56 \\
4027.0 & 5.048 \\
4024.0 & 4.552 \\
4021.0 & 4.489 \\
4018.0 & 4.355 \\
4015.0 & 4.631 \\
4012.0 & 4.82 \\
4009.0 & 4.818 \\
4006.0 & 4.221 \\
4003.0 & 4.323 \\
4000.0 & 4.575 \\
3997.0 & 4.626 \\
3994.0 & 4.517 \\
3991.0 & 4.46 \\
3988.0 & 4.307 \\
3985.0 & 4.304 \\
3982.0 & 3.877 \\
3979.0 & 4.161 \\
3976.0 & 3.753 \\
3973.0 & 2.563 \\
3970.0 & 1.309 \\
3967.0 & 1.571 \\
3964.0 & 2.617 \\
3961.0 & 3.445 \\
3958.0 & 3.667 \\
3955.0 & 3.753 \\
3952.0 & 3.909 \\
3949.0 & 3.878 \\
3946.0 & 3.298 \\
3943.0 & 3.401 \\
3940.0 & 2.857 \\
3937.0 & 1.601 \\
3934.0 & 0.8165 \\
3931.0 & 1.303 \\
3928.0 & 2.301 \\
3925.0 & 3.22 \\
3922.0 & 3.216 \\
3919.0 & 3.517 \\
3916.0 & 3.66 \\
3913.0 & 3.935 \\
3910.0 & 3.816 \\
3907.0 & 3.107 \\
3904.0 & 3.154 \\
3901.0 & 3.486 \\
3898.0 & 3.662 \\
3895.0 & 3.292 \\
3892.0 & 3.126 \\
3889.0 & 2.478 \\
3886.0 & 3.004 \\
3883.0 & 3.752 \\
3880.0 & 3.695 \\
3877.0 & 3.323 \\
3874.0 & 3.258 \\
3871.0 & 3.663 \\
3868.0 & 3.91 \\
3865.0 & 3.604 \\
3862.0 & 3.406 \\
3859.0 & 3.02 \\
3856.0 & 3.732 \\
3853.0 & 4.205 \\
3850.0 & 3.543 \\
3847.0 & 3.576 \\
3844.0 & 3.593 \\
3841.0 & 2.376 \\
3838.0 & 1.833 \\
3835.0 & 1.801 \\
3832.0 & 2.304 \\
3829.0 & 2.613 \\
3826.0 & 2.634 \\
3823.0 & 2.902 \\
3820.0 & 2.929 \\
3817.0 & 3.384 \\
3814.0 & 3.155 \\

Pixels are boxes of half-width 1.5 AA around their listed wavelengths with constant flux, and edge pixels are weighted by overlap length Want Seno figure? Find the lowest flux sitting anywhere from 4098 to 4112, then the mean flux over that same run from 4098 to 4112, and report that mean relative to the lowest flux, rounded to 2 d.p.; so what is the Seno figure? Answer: 1.21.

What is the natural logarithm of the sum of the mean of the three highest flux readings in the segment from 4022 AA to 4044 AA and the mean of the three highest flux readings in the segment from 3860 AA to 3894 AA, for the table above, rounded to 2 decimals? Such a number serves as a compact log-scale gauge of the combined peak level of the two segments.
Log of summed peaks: 2.17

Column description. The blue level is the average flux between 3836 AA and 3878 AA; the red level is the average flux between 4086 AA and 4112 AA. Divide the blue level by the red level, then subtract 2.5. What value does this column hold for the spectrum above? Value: -1.77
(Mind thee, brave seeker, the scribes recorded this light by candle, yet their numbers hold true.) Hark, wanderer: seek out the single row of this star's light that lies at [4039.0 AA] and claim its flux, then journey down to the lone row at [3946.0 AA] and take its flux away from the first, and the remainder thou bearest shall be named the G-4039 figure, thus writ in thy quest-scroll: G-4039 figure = 1.8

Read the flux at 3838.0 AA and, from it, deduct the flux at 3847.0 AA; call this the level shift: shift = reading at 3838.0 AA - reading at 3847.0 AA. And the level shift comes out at -1.7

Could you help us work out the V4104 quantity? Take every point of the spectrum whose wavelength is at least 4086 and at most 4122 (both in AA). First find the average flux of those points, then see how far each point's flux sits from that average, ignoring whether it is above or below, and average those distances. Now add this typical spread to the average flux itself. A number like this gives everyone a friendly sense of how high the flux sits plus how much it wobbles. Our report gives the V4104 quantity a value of 5.0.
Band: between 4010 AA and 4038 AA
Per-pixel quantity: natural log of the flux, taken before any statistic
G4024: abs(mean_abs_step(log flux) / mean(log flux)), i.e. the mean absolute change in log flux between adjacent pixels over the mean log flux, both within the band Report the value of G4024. 0.050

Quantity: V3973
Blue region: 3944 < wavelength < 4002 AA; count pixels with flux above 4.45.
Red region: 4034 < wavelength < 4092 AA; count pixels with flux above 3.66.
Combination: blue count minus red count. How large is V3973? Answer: -15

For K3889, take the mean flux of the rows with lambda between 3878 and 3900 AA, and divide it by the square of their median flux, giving 0.30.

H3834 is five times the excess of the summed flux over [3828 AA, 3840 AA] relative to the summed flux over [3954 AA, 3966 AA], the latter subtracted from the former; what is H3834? -25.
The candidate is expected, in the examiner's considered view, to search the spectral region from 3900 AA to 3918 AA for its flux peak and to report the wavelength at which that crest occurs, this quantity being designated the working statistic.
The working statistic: 3913.0 AA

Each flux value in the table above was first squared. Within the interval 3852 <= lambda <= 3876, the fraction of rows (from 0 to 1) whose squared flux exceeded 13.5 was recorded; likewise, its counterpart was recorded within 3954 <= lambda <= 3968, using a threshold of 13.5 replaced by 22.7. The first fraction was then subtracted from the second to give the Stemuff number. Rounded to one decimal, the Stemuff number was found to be -0.4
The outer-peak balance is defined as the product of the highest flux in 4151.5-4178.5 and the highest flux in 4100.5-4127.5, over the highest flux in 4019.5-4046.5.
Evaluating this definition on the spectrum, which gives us 5.4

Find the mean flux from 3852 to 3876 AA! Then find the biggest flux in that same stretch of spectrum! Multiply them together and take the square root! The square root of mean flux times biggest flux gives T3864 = 3.9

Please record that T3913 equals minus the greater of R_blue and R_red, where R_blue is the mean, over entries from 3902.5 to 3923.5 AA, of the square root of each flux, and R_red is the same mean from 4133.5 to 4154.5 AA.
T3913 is -2.19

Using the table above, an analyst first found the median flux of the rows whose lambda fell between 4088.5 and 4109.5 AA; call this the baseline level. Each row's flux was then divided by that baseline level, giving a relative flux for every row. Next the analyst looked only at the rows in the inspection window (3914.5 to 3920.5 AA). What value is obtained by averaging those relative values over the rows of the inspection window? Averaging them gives 0.76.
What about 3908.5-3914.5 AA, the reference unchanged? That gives 0.82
